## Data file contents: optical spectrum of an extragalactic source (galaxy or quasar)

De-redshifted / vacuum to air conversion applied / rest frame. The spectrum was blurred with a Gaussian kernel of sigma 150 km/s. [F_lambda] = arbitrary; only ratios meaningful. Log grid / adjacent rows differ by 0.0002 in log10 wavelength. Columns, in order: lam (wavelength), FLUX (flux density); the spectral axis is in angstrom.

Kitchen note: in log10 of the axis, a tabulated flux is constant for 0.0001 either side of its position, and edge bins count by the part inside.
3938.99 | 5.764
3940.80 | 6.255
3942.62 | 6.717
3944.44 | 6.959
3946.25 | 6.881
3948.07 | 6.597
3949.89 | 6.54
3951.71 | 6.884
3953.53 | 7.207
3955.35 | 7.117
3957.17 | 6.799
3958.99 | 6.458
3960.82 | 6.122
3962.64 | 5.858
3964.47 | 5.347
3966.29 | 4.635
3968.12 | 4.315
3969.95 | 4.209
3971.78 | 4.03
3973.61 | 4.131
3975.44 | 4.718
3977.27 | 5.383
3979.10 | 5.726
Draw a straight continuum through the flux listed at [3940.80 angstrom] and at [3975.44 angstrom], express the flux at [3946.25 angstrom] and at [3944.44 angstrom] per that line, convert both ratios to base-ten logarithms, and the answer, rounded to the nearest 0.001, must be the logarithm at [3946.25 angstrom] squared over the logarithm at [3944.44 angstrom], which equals 0.059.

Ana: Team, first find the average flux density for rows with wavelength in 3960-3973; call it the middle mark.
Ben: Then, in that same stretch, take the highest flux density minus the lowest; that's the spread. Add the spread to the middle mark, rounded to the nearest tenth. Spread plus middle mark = 7.0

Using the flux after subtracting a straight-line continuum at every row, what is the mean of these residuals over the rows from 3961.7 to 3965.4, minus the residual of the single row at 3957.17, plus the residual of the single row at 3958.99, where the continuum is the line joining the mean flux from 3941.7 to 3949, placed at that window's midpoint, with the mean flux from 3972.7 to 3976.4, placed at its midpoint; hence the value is 0.1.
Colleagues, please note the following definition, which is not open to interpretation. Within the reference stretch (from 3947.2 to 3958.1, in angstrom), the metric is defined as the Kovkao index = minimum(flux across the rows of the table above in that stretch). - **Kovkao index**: 6.54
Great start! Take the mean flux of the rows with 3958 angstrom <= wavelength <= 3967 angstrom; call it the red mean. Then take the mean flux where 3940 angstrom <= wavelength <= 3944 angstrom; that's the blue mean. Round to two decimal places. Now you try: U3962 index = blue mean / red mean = 1.14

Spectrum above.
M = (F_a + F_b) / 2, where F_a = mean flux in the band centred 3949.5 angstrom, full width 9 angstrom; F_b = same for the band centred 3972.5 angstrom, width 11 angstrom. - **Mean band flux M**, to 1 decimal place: 5.6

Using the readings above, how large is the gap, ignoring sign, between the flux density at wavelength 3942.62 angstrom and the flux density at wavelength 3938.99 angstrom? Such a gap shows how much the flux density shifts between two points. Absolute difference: 1.0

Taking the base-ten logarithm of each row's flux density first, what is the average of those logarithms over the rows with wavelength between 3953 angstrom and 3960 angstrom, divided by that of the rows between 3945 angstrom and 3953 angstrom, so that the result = 1.01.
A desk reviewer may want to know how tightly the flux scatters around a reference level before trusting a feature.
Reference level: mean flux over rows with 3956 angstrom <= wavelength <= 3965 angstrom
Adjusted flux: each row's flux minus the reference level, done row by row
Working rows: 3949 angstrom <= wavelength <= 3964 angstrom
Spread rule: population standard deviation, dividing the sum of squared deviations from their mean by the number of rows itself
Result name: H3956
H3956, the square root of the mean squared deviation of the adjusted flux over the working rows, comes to 0.44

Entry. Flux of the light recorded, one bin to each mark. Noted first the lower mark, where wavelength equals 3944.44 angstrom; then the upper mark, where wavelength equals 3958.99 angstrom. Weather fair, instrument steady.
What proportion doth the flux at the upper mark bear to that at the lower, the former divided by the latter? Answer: 0.93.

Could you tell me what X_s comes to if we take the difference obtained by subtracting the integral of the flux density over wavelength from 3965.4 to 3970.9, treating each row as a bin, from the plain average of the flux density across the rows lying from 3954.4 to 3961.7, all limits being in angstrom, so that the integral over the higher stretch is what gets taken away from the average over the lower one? -17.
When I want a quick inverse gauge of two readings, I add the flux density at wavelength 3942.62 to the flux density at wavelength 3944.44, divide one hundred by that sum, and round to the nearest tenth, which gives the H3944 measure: 7.3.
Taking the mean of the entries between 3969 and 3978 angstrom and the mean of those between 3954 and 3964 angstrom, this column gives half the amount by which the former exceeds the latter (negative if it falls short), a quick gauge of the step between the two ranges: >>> -1.0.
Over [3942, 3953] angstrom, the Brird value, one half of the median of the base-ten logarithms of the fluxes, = 0.416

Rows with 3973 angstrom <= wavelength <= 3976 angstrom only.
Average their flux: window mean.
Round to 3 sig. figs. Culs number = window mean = 4.42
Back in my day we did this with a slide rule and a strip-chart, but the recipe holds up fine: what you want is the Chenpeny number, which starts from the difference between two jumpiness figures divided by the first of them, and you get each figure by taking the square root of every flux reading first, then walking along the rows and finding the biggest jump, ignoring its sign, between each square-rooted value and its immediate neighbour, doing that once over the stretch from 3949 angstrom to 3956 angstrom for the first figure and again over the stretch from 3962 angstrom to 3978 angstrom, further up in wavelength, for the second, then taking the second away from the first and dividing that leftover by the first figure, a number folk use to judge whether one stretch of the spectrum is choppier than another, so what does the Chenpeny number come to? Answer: -1.4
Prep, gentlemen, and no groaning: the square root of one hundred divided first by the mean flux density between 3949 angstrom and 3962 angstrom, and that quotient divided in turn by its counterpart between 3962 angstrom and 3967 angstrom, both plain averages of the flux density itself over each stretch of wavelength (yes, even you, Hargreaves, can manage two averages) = 1.68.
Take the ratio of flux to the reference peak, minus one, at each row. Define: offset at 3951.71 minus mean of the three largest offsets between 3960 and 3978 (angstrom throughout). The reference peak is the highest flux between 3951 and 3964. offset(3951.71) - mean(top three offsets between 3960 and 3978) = 0.15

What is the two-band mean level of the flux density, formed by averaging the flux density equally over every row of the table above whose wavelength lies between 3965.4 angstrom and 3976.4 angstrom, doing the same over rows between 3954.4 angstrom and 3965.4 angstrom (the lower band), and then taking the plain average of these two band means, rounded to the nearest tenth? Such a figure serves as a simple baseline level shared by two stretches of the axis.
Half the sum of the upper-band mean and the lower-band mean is 5.3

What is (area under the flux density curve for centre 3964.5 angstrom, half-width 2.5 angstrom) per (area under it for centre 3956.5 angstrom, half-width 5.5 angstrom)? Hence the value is 0.4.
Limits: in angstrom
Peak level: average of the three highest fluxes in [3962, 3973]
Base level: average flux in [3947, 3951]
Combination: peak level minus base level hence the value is -1.3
